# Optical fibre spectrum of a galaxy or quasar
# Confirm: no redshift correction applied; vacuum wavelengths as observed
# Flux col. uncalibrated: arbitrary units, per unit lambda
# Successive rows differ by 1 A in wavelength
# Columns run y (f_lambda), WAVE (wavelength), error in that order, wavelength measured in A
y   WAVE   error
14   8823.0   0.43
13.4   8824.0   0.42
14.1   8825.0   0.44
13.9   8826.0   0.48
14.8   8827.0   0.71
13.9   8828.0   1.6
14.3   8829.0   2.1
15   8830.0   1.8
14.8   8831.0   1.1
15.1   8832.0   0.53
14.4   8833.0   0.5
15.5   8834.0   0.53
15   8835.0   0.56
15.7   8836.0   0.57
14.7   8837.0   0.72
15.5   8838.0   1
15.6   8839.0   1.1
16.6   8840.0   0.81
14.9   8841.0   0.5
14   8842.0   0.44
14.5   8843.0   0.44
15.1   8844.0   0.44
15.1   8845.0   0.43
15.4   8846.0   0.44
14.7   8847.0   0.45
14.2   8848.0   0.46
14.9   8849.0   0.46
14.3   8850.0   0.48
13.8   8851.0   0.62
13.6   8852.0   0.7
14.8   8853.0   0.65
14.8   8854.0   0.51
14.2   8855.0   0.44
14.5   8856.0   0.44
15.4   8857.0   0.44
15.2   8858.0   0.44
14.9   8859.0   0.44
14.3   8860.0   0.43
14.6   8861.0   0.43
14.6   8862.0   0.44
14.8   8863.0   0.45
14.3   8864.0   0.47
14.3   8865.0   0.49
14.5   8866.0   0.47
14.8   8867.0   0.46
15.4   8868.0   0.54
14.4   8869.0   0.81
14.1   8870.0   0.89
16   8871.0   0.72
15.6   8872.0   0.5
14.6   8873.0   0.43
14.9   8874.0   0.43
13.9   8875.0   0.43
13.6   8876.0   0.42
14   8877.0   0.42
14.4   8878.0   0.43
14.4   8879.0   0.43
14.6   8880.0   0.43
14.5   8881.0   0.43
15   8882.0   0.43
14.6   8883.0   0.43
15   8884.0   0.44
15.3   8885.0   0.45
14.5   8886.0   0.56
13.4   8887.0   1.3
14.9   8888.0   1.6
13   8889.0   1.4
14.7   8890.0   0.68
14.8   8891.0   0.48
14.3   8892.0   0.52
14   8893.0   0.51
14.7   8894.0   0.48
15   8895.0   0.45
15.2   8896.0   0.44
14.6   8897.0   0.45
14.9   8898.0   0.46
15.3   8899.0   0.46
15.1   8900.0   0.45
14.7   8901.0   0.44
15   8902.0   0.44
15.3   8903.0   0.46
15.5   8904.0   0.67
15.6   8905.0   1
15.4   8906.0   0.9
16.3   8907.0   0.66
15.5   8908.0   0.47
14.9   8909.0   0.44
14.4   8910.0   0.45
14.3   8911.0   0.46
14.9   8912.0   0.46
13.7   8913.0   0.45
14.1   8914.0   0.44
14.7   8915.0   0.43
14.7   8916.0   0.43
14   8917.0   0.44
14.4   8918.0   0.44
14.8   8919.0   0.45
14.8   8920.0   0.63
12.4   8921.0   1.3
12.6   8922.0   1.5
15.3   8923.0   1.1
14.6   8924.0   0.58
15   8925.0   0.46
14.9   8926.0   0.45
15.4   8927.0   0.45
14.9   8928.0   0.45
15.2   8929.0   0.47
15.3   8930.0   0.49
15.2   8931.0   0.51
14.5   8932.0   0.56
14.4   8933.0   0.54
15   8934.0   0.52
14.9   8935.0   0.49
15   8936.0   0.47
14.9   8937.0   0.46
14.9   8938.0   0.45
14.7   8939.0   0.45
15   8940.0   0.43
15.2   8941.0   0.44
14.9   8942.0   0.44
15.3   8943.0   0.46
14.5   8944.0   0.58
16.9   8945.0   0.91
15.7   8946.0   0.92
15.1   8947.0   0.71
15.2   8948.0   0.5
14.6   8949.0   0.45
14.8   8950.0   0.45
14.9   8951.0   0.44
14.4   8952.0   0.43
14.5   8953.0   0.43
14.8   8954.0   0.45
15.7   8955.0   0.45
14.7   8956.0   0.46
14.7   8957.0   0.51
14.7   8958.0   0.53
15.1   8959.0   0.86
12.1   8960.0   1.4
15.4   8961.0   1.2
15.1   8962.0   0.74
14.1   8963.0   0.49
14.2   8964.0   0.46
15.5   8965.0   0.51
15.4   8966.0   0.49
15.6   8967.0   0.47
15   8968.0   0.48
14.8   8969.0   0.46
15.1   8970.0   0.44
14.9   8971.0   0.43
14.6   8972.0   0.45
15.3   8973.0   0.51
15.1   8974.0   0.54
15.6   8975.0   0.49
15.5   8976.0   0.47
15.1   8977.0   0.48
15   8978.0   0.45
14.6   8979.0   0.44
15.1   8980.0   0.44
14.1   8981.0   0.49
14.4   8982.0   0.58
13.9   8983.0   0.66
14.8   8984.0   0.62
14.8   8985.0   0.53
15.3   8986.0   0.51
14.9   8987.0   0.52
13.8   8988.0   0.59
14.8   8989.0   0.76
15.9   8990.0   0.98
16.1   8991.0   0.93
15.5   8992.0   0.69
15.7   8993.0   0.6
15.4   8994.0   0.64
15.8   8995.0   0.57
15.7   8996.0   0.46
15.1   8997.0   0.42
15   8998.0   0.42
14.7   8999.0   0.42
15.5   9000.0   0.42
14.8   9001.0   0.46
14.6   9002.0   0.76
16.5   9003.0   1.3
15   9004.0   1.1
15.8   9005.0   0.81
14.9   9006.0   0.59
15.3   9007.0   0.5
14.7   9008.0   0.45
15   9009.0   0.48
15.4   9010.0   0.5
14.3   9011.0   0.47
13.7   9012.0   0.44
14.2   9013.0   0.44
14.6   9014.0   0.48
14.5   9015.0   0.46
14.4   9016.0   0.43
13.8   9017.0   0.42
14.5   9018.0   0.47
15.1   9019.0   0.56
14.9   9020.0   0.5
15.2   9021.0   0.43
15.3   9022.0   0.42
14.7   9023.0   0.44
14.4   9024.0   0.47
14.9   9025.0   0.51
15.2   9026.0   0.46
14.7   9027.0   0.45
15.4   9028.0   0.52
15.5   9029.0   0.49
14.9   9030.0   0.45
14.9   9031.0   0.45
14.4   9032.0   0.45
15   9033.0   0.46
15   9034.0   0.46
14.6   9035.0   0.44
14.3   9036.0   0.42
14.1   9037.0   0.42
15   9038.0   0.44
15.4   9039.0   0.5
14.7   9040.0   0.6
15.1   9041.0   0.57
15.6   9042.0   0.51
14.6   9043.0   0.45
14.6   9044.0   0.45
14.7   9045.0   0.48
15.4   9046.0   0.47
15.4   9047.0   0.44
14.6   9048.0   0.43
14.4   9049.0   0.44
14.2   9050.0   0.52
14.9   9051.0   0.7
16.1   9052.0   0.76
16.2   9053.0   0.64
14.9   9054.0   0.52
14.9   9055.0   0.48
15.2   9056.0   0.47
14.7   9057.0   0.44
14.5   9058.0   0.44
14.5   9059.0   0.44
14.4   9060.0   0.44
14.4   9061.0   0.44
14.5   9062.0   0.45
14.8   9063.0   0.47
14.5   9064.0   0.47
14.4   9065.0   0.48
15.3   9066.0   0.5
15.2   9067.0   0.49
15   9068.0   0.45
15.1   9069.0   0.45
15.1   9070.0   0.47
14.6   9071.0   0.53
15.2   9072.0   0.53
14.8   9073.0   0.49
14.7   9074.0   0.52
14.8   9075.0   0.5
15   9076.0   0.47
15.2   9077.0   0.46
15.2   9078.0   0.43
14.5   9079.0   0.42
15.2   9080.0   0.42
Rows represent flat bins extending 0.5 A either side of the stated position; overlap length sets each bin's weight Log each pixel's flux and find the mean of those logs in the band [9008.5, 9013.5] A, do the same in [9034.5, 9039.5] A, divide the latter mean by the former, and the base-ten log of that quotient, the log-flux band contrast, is 0.002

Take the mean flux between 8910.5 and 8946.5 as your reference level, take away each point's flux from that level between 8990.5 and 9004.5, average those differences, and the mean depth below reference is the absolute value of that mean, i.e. 0.6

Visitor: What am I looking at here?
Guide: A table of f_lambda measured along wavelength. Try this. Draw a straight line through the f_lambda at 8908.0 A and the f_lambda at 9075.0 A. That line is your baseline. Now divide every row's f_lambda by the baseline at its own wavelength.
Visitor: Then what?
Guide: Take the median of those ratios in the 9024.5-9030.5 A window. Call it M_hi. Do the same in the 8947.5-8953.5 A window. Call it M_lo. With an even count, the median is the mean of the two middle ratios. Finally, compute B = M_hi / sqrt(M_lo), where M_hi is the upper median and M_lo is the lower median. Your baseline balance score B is 1.02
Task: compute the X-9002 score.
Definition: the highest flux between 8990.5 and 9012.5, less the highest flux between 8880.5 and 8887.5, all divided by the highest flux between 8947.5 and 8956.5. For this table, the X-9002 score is 0.08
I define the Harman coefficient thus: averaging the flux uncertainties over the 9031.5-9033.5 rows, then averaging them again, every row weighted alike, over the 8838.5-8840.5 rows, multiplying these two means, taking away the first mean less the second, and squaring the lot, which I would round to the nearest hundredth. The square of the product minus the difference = 0.87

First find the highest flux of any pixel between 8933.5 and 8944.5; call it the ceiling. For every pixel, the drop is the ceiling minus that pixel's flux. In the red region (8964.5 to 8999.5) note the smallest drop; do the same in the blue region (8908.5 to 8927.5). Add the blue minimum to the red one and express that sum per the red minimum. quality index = 1.1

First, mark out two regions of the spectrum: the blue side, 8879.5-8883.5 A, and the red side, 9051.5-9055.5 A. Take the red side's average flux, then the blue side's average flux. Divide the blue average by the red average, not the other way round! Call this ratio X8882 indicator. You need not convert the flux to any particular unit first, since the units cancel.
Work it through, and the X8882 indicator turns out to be 0.95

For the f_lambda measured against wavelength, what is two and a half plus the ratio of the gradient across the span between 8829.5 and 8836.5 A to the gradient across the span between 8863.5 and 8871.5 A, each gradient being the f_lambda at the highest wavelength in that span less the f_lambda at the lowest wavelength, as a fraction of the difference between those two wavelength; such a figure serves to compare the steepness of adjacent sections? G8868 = 3.0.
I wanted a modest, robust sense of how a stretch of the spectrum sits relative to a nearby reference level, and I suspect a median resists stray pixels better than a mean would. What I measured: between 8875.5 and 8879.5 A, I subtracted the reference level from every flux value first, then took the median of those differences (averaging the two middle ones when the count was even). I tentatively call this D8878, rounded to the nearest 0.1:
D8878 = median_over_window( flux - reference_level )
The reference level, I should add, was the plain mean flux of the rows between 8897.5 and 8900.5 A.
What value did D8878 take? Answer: -0.9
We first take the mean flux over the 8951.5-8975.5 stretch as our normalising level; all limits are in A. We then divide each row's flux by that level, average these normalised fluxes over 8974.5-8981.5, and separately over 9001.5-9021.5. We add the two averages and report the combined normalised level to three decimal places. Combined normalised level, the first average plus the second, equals 2.008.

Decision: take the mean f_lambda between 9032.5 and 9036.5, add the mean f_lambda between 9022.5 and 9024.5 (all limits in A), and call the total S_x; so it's 29.3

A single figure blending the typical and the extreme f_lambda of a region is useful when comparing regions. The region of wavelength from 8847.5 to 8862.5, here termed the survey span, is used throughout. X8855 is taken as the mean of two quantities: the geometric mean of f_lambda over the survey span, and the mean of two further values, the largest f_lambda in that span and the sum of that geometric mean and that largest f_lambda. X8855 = 18.6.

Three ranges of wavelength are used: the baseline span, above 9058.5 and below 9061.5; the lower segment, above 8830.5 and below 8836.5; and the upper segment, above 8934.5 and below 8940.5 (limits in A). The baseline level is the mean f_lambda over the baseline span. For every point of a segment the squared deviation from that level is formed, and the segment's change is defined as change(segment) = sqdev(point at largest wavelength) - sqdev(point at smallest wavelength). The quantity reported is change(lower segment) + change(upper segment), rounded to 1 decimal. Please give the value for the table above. 1.6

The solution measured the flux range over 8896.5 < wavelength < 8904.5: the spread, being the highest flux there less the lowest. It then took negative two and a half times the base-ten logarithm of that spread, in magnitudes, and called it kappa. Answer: 0.1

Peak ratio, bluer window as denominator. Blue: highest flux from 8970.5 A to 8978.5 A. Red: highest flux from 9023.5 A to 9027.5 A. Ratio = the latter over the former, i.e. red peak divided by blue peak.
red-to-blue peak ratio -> 0.97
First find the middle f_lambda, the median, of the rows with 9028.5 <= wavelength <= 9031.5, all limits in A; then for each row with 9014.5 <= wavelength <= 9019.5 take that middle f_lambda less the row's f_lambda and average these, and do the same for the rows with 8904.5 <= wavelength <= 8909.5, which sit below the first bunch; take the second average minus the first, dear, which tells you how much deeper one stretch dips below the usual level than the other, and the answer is -1.1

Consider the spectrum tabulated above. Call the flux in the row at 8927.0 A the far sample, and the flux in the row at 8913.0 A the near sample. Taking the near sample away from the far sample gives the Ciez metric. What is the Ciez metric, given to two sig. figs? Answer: 1.7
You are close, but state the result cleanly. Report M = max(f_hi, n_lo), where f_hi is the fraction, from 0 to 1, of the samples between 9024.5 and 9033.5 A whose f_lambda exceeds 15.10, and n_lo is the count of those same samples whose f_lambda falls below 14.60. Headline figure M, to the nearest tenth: 1.0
